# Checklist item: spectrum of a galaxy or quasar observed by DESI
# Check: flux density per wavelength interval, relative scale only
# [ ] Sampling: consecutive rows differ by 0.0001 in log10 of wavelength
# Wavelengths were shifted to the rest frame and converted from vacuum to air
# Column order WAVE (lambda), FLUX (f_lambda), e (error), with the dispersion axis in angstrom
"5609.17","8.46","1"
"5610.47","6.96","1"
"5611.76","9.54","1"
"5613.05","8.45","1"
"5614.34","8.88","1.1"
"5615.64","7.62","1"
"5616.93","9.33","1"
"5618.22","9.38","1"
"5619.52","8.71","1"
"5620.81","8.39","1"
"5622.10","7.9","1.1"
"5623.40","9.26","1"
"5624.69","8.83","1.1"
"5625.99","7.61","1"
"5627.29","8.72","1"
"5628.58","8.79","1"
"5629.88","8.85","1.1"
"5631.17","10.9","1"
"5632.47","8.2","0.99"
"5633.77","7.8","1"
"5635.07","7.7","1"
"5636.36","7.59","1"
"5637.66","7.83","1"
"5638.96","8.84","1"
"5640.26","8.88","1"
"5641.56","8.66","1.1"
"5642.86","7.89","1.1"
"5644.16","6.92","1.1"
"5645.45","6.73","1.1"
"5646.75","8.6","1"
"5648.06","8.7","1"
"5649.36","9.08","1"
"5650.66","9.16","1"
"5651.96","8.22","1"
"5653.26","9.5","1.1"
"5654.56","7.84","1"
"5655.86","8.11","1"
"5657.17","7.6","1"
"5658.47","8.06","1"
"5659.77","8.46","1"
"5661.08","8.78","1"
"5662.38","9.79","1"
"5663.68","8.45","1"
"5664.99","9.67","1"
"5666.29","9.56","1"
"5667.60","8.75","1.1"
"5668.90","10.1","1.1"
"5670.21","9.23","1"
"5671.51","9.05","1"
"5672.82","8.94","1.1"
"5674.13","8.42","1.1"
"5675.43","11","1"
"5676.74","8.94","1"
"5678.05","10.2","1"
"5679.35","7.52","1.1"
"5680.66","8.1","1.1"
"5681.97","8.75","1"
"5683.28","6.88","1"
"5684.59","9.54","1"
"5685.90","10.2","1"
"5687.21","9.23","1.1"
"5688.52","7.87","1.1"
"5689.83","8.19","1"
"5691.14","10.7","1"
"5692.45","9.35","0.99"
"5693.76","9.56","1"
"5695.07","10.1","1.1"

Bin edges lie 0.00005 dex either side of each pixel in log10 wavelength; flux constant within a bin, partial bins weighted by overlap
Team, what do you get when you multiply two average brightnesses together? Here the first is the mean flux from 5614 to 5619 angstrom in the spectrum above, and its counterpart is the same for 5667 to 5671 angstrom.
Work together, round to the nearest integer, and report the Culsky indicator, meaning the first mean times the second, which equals 82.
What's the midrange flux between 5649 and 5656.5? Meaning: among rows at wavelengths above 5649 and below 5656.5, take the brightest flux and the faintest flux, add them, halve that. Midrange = 8.67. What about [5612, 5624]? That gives 8.50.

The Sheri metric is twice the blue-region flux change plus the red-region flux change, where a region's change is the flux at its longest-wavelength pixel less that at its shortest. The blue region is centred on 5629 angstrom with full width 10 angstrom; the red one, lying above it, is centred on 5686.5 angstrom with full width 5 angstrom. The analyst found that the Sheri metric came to -3.7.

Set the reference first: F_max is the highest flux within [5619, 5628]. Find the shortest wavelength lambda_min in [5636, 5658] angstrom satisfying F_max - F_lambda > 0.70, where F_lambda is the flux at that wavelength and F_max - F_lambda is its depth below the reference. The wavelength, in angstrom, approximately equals 5636.36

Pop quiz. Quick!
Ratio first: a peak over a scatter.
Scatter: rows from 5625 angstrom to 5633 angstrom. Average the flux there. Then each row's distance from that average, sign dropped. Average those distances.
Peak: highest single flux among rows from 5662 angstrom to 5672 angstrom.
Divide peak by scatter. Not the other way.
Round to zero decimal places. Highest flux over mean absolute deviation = 15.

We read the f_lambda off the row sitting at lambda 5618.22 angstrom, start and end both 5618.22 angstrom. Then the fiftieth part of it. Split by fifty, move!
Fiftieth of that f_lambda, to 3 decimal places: 0.188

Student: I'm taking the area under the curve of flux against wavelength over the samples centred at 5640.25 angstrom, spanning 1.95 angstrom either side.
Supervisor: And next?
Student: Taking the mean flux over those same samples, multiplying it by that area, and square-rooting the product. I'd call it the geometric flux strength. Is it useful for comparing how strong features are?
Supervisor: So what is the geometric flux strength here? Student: 17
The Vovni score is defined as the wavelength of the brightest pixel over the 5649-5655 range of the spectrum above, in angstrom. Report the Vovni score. 5653.26 angstrom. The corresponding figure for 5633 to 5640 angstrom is 5638.96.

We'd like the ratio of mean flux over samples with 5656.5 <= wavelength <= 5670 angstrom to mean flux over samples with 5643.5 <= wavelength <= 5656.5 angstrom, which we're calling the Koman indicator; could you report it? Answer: 1.08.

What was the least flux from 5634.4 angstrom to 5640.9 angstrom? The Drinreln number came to 7.59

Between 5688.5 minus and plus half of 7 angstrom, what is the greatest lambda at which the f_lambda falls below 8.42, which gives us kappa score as 5689.83 angstrom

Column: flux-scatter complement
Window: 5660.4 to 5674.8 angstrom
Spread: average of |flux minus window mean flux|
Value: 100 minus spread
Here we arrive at 99.5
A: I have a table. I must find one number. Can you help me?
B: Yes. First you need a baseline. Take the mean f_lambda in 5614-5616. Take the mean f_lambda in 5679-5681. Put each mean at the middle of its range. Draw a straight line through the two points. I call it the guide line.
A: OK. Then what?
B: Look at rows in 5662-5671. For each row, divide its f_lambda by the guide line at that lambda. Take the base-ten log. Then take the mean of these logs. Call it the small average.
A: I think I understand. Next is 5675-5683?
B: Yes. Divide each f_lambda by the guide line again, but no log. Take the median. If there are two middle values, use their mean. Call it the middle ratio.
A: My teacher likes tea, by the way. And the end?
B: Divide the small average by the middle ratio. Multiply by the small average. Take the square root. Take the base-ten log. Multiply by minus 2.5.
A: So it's 2.9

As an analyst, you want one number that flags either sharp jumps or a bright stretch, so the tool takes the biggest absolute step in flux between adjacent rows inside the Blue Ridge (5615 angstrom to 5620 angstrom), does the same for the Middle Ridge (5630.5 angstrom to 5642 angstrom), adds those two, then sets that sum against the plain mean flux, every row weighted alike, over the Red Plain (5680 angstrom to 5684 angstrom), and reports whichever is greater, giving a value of 7.9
